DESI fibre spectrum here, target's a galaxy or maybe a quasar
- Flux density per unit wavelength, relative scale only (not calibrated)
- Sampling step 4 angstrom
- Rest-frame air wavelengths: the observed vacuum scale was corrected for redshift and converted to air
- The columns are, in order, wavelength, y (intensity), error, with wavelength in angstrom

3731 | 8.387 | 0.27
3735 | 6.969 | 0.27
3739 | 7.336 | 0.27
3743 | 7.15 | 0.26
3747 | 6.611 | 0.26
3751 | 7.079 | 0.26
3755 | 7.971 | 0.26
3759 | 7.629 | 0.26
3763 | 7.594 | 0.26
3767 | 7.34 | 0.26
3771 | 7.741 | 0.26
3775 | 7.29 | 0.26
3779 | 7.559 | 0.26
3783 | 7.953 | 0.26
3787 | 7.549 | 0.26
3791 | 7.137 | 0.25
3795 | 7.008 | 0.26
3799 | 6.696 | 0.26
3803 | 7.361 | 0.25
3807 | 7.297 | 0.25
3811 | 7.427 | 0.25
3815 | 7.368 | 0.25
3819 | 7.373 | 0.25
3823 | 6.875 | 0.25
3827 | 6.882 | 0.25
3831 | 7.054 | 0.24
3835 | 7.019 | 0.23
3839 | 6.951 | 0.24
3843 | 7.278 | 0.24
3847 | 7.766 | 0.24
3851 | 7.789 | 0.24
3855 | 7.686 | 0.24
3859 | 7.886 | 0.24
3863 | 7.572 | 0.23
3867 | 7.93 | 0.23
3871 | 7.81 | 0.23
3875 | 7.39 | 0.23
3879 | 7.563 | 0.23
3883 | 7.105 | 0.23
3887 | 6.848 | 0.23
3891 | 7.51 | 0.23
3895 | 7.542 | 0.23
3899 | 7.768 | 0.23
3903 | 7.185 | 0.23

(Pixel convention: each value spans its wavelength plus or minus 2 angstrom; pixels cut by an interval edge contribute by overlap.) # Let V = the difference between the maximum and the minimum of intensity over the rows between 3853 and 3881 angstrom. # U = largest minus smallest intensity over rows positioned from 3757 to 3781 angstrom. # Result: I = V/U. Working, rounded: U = 0.5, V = 0.5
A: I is 1.2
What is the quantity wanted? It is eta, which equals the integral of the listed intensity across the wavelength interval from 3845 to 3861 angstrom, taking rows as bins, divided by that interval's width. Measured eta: 7.78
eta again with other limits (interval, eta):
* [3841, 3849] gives 7.52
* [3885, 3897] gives 7.30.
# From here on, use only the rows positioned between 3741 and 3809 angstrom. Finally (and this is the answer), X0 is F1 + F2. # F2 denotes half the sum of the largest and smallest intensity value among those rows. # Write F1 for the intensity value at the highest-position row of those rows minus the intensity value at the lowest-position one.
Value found 7.44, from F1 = 0.15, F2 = 7.29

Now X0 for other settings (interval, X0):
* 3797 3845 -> 7.64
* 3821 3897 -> 8.06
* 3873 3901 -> 7.69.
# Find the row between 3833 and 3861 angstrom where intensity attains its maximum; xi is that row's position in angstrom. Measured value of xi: 3859 angstrom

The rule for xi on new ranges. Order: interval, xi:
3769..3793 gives 3783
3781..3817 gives 3783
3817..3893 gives 3867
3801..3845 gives 3811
